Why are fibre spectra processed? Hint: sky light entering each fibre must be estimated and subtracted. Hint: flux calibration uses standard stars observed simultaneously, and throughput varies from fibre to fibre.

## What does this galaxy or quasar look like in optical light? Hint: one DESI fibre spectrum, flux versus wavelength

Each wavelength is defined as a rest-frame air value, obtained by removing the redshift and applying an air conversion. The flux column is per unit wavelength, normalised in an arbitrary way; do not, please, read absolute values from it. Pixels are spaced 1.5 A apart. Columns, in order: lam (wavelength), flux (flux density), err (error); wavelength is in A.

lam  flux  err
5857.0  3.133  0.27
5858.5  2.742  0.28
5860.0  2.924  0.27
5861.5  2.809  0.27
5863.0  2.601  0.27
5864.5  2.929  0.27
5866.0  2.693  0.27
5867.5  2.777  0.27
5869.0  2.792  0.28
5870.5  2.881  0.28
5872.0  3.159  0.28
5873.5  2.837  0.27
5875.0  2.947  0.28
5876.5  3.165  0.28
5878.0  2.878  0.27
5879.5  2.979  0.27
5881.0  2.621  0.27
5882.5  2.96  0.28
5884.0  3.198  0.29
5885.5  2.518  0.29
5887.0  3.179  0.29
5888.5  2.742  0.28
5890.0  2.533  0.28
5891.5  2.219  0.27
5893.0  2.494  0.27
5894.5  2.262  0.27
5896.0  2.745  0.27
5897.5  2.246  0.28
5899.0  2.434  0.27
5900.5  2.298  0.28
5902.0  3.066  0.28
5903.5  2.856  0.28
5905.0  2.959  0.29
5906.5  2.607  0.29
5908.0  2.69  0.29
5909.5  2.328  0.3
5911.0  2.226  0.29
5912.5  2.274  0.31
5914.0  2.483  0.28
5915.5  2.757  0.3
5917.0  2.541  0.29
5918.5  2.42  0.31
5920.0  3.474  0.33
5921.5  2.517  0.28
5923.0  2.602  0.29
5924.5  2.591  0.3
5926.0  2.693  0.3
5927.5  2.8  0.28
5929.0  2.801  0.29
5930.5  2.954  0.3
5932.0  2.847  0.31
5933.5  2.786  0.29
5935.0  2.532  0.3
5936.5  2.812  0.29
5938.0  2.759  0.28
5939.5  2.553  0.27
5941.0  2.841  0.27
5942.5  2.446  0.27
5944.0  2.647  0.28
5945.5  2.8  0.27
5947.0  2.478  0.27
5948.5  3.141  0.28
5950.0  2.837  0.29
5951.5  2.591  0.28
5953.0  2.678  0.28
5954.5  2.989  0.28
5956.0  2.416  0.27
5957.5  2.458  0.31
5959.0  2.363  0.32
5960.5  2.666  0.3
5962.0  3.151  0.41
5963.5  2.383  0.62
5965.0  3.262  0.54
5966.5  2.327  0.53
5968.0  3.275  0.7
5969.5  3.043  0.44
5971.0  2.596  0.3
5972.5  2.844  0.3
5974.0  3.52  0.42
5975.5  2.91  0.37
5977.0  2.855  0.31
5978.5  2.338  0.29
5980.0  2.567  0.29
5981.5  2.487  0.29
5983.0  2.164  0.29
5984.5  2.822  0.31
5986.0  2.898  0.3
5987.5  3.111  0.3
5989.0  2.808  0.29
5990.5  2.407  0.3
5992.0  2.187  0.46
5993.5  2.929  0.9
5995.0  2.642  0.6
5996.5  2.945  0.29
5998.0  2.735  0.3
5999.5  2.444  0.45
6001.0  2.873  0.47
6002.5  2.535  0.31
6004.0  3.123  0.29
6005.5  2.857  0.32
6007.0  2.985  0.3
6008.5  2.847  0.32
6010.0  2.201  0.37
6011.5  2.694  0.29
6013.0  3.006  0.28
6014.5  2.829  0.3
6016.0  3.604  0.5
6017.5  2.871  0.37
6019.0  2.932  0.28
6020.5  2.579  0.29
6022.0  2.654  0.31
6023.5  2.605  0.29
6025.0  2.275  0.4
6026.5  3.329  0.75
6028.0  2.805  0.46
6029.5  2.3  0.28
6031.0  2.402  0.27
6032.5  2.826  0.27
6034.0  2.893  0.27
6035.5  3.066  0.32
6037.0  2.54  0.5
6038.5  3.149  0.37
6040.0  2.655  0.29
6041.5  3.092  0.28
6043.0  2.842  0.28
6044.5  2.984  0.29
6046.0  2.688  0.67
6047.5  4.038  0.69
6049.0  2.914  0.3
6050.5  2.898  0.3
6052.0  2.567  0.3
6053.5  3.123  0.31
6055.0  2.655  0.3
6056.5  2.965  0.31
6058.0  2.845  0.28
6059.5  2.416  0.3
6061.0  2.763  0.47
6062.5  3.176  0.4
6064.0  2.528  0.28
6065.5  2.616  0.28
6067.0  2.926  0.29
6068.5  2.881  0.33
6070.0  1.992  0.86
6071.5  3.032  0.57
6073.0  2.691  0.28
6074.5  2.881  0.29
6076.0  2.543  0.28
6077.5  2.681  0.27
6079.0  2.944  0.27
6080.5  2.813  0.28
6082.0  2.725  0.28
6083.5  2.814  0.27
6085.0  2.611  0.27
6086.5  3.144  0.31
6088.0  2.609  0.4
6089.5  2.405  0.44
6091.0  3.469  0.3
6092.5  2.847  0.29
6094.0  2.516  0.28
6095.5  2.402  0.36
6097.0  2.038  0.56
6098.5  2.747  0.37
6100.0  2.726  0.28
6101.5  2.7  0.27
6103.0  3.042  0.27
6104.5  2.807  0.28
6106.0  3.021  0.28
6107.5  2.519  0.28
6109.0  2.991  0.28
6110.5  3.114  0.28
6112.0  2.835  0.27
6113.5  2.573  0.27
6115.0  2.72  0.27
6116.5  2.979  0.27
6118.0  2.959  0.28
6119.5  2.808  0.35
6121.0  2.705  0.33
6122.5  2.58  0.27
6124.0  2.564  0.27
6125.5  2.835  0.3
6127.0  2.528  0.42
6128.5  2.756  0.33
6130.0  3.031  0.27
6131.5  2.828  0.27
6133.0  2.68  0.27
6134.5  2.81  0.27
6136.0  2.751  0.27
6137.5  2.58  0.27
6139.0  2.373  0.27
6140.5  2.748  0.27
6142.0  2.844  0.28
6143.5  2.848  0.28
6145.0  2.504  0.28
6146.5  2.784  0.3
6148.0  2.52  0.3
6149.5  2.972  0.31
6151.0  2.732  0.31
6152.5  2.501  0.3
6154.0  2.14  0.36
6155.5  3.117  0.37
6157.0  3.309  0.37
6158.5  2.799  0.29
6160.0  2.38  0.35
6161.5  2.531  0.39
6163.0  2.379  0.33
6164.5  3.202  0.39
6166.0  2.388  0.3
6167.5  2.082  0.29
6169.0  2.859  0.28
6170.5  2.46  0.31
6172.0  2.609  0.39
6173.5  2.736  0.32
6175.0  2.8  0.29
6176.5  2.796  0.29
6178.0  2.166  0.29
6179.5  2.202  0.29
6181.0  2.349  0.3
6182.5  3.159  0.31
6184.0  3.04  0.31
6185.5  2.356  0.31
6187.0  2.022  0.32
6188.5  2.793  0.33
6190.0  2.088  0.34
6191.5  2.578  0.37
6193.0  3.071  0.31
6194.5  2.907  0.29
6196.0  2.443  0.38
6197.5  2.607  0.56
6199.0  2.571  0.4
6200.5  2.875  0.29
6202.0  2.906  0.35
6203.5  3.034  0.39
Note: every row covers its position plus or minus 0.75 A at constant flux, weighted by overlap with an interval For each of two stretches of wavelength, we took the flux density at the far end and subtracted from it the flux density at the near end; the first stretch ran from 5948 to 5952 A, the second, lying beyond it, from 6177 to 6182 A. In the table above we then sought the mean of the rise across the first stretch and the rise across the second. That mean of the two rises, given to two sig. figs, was -0.18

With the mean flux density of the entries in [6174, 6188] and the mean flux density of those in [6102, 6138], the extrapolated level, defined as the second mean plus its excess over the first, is 3.04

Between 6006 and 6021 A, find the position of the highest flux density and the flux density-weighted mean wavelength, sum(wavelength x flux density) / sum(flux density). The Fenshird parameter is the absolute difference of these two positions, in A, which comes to 2.2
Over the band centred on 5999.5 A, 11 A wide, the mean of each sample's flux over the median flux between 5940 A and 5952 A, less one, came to 0.01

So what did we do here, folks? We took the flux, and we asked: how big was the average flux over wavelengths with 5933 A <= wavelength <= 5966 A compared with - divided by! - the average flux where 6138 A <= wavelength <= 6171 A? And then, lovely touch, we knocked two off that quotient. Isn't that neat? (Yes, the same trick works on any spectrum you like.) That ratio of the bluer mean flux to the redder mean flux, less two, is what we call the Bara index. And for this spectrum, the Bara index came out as -0.98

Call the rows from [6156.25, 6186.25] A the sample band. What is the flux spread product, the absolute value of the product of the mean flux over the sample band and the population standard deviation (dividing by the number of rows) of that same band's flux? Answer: 0.92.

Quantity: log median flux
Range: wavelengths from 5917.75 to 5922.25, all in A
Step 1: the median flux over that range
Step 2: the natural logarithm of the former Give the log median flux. 0.92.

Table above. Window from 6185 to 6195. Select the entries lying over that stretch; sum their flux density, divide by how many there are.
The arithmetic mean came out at 2.54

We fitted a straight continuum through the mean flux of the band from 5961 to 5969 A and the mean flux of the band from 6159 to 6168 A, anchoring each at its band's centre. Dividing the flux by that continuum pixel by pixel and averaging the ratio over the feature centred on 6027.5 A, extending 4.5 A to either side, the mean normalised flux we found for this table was 0.95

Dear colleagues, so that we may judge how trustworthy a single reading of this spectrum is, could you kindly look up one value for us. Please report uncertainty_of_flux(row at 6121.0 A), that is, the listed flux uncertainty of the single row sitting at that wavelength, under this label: 0.330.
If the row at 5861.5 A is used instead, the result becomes 0.270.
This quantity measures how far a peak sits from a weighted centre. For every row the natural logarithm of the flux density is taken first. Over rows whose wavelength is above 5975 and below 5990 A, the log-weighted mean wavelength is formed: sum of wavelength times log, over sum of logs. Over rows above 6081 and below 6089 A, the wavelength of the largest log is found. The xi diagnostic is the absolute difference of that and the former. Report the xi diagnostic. 104.1 A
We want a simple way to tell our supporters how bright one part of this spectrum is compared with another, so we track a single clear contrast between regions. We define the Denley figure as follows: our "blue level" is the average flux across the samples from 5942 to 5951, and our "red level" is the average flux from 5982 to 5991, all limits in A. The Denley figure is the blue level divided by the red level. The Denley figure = 1.01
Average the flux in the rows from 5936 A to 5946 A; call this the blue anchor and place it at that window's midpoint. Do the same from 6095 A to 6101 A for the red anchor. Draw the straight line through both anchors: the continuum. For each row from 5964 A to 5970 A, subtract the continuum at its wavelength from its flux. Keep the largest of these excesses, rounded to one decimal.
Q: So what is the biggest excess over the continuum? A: 0.6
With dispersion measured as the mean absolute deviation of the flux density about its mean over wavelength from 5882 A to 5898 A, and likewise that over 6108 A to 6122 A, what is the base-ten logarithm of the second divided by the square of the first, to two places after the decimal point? 0.22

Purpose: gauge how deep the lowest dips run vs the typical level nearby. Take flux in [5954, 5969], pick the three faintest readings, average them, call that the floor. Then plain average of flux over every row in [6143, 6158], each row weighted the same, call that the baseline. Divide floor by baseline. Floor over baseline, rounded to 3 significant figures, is 0.860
